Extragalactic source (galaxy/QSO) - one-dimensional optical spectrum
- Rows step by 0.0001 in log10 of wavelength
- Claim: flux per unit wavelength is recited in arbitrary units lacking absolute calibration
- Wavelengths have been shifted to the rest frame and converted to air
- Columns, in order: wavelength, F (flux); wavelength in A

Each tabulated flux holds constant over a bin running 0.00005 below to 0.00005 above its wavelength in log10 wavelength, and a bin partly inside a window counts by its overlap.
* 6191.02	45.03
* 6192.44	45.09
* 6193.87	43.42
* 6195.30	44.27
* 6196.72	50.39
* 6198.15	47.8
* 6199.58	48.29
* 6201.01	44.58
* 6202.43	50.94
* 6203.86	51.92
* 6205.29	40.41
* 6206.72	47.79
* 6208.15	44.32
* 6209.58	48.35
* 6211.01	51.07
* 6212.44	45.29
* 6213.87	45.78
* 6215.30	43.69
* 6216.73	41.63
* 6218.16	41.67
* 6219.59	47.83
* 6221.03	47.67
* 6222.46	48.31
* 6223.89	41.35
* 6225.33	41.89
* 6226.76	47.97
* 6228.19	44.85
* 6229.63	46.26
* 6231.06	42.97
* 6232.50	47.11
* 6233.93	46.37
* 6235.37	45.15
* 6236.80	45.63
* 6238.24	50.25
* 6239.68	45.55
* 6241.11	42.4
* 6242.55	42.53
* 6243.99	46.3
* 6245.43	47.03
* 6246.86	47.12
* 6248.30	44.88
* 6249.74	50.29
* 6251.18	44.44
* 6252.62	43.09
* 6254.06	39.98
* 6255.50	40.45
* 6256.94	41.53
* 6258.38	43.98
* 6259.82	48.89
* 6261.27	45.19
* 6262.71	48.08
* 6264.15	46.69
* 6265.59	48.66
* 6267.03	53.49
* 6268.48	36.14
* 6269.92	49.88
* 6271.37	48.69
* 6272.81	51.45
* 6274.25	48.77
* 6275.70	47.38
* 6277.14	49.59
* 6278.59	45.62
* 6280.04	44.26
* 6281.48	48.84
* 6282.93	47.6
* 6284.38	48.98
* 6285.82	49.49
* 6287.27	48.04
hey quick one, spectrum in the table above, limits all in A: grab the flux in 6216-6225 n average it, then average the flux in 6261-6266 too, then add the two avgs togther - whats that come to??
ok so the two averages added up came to 91.9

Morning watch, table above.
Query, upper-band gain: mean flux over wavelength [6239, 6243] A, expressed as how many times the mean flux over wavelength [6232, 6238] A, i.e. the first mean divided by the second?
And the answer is 0.94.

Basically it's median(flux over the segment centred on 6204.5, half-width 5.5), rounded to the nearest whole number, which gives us 48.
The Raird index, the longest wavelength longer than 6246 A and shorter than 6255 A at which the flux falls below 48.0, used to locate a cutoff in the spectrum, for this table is 6254.06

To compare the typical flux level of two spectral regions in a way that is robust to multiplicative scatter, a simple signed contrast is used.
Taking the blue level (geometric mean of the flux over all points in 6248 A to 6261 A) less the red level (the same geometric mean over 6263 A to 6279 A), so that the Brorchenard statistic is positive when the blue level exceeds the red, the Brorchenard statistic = -4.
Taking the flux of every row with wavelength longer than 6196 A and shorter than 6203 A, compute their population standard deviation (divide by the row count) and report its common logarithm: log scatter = 0.35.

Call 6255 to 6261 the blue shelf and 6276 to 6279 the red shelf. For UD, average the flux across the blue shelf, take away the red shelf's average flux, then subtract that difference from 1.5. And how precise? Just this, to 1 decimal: 5.4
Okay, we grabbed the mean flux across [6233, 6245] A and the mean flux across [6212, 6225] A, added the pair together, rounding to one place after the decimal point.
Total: 90.3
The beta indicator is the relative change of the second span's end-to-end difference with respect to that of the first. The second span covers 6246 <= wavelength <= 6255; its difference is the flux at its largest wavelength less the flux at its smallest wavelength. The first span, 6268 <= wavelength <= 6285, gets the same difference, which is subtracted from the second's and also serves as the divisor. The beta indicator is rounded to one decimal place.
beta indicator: -1.6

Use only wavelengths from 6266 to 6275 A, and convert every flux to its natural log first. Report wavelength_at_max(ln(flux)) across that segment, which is 6267.03 A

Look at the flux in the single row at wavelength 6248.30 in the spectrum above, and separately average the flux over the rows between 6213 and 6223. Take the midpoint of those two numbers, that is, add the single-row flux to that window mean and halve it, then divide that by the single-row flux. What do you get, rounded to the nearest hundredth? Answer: 1.00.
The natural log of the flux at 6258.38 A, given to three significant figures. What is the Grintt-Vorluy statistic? 3.78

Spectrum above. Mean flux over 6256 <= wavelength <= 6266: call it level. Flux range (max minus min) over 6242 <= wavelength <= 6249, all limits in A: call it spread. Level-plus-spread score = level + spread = 51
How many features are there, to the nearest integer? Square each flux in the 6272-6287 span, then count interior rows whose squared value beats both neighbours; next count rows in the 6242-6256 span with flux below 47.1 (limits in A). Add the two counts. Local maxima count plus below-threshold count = 10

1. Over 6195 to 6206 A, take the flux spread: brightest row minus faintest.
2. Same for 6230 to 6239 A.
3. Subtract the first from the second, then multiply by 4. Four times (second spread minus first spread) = -17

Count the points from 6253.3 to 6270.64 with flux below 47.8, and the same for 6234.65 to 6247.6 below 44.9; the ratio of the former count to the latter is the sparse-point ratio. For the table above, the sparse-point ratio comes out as 3.5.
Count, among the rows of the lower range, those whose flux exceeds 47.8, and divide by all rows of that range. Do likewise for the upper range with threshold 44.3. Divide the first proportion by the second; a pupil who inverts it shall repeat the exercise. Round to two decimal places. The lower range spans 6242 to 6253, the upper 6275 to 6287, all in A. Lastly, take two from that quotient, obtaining -1.86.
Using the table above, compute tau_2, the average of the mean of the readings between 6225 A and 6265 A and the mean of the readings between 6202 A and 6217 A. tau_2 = 45.9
